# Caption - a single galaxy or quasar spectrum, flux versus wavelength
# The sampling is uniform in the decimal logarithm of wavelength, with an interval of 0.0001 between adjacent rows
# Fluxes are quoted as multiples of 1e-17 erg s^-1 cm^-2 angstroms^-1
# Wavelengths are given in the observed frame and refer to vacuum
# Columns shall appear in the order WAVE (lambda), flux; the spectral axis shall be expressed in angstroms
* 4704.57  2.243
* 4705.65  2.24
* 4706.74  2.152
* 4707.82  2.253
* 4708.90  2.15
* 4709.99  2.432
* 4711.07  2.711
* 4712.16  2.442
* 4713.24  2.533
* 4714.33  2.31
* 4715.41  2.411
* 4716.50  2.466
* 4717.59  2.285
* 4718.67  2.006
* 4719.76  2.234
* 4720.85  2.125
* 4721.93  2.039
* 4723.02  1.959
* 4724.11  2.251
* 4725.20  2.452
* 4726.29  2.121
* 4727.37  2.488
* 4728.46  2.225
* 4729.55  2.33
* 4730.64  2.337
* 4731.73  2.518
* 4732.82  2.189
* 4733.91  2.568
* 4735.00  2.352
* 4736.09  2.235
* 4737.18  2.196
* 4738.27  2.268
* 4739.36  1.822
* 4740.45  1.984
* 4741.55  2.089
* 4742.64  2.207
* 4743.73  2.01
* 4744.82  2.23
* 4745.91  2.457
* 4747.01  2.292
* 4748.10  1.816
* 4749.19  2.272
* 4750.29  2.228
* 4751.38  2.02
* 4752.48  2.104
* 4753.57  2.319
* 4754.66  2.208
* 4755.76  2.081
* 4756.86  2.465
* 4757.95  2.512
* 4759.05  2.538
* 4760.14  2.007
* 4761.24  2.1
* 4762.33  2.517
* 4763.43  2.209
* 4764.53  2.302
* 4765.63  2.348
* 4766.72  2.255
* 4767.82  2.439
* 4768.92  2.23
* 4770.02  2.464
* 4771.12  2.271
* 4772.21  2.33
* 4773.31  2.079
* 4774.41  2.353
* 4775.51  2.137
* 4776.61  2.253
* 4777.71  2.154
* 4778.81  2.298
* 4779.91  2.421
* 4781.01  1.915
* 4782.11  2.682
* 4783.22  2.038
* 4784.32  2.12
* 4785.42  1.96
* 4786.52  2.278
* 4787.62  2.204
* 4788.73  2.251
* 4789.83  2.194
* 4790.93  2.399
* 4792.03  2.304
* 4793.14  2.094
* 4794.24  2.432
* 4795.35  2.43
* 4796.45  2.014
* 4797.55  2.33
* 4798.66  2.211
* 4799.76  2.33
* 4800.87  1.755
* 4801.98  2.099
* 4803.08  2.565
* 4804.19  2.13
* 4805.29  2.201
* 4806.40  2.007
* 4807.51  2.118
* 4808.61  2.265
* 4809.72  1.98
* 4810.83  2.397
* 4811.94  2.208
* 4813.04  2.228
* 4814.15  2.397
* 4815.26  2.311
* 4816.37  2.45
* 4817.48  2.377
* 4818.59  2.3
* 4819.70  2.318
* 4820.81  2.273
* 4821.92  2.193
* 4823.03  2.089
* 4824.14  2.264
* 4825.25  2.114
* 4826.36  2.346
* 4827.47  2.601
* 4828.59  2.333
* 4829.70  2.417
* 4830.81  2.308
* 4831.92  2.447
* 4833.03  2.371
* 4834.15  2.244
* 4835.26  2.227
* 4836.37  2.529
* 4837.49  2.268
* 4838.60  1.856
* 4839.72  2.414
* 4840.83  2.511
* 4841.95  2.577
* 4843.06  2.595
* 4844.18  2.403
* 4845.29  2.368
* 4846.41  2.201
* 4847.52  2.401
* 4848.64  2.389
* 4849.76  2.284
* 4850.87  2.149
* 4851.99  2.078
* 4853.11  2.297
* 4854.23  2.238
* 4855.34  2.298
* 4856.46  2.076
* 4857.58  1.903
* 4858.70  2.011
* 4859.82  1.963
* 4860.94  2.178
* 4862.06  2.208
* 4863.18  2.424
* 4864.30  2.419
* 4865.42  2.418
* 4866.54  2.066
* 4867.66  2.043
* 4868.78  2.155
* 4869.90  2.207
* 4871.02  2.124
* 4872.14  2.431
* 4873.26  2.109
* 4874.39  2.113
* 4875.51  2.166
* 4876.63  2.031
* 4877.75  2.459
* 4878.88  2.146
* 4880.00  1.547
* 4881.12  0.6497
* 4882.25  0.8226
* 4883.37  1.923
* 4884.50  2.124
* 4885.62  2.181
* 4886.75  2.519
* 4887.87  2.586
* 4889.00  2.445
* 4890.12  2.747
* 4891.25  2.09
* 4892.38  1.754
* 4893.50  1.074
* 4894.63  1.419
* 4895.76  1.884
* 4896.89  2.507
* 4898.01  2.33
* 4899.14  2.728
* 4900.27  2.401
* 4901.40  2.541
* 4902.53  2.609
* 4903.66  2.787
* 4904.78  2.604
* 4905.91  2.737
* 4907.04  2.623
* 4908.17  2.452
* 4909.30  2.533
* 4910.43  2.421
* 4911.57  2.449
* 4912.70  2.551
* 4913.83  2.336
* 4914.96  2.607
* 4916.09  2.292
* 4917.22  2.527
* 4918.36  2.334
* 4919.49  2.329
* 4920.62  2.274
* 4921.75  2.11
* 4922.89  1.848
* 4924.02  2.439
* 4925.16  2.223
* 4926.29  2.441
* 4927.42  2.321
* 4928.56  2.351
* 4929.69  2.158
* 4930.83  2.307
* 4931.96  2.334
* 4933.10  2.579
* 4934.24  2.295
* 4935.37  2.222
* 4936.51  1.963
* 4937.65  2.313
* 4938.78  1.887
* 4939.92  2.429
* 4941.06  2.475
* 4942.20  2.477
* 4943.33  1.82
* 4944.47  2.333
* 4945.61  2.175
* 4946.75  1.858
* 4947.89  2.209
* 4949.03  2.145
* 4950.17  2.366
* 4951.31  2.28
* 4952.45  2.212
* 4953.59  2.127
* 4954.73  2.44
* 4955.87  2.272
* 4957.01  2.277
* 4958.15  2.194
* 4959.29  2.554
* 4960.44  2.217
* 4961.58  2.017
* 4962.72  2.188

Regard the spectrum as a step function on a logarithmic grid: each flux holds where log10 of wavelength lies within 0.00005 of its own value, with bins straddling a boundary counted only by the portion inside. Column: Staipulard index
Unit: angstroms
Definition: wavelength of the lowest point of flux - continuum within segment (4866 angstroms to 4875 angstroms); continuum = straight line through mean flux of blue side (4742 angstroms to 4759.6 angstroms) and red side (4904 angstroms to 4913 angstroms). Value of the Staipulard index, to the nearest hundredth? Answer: 4867.66 angstroms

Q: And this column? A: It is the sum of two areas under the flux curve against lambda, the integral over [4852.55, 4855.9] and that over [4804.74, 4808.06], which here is 14.6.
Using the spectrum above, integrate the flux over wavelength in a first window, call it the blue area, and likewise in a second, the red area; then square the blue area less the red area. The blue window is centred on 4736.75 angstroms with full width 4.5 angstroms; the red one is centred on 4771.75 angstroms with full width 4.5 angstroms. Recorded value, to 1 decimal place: 0.0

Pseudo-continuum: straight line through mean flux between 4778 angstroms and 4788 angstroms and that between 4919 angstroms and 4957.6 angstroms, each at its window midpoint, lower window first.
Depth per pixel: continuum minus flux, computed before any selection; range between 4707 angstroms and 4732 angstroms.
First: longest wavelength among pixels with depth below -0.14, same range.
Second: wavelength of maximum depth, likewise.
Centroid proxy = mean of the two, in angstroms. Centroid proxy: 4727.4 angstroms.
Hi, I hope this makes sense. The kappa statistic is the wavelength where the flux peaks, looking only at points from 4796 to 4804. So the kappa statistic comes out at 4803.08 angstroms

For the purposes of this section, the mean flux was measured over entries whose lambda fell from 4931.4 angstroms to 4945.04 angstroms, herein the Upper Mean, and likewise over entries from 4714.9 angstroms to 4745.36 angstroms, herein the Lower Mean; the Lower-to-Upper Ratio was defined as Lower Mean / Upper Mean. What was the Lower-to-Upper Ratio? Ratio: 0.99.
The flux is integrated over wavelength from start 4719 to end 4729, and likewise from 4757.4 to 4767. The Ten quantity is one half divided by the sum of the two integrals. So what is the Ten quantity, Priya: 0.0113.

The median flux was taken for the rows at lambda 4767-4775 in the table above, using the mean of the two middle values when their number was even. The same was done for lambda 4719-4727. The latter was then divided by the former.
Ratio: 0.91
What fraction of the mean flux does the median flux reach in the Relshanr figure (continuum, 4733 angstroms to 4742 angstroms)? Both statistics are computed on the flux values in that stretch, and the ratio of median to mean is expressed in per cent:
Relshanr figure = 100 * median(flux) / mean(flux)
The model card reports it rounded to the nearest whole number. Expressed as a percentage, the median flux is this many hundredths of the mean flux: 101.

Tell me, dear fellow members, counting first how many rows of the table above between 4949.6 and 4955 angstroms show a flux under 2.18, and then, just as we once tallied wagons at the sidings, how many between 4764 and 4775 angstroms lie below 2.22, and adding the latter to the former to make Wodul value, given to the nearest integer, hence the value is 2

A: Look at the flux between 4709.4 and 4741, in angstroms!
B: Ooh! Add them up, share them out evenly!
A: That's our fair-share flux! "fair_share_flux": 2.29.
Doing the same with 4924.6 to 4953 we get 2.25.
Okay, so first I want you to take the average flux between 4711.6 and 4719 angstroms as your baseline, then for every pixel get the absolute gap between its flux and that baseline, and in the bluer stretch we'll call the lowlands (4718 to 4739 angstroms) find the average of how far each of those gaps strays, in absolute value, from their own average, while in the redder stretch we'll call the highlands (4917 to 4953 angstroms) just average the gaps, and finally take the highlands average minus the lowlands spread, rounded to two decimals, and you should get 0.08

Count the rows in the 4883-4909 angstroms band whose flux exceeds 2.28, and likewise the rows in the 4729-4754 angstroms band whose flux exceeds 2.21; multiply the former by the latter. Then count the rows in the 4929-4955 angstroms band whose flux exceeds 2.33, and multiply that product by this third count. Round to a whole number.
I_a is 1560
